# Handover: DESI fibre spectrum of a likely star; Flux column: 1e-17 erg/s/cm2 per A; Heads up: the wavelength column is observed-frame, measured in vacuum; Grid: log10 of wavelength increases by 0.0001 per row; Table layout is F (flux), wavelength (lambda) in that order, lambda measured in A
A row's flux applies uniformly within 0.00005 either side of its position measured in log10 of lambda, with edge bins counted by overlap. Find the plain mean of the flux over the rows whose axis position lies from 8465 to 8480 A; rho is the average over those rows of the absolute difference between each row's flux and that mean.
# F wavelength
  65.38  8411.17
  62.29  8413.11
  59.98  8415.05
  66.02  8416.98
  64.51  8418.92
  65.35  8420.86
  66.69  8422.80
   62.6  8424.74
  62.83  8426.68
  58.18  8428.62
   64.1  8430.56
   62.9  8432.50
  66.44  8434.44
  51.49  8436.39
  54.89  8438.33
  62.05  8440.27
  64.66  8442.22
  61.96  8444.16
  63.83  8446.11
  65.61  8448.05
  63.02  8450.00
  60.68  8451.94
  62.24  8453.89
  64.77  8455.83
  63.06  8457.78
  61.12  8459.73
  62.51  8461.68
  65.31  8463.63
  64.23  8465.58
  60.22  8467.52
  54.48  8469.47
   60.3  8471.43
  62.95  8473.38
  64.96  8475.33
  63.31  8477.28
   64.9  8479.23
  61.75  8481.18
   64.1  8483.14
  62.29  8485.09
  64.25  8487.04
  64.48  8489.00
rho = 2.7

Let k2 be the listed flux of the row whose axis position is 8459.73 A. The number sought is 61.12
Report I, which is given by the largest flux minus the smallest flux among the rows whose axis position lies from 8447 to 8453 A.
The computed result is 4.9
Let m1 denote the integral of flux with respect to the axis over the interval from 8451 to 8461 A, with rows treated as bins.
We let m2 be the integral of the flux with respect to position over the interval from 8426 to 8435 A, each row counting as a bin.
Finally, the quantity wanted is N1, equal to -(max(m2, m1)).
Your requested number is -624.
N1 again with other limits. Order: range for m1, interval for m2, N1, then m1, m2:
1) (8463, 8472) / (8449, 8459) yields -627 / 547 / 627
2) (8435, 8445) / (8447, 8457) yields -633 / 593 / 633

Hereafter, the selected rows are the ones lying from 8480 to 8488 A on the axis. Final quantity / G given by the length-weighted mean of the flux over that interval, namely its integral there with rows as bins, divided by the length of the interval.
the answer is 63.2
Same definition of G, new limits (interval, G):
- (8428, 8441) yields 60.0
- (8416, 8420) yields 65.3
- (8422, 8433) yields 62.8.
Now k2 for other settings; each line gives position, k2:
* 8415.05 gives 59.98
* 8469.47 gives 54.48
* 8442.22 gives 64.66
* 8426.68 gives 62.83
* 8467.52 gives 60.22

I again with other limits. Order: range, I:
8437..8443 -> 9.8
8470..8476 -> 4.7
